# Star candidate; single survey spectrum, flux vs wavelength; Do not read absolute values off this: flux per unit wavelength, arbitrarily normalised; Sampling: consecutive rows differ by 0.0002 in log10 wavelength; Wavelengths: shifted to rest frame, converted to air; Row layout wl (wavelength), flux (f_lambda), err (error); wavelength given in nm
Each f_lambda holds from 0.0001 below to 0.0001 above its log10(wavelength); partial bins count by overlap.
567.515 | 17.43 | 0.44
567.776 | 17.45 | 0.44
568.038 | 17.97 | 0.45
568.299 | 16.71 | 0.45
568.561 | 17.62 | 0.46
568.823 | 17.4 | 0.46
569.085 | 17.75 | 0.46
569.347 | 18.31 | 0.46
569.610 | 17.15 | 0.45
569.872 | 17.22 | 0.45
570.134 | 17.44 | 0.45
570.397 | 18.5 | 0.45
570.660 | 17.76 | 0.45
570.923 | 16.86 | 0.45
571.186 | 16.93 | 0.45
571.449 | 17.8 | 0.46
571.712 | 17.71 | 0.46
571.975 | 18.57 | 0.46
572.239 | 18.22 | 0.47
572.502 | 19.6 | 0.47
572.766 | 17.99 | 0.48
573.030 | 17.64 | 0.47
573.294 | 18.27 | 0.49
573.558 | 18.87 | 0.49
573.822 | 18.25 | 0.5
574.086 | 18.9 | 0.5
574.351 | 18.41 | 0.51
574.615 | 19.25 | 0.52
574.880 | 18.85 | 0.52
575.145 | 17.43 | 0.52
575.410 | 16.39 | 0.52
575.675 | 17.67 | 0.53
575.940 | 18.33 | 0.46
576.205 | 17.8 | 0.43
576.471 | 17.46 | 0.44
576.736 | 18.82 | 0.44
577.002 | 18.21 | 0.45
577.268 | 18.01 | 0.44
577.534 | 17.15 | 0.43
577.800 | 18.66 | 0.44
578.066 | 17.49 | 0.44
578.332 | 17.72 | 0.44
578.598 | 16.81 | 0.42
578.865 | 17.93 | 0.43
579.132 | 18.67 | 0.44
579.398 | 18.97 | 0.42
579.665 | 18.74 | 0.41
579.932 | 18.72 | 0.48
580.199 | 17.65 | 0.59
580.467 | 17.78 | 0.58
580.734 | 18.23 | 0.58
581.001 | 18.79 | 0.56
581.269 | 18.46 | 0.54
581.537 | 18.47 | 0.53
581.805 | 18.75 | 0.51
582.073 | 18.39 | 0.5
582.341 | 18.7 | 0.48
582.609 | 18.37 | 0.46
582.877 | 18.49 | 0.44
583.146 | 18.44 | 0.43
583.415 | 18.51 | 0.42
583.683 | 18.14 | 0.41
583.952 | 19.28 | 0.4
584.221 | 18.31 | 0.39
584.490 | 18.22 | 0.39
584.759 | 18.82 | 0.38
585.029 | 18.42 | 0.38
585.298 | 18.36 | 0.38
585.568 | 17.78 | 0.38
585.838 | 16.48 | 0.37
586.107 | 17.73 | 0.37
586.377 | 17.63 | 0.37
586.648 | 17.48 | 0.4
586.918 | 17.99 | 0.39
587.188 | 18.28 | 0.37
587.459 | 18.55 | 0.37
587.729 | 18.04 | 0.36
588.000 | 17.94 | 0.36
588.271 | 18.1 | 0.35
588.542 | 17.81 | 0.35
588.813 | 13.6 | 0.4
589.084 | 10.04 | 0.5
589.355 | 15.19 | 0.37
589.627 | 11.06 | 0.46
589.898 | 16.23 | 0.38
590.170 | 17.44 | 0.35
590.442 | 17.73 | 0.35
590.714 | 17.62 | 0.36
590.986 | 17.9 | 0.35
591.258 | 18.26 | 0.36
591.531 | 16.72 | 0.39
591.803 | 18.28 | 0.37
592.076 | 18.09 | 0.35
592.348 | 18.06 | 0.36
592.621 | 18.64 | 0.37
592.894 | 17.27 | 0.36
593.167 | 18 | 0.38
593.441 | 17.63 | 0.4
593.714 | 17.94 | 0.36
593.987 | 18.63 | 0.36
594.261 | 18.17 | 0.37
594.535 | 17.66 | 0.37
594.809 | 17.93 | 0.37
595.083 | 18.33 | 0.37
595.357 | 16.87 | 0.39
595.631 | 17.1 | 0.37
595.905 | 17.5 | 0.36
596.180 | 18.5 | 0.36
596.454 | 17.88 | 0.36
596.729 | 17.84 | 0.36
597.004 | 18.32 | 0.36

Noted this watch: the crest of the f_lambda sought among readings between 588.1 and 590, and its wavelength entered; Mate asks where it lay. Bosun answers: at 588.271 nm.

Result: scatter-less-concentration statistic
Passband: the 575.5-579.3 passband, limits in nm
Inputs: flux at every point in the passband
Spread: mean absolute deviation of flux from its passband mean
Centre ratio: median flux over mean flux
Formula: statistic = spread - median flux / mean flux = -0.53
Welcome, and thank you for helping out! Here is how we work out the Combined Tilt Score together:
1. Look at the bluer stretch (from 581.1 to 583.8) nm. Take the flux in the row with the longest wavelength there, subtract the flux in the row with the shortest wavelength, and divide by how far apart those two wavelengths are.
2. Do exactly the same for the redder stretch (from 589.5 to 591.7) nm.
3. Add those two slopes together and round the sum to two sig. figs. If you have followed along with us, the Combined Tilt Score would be 2.8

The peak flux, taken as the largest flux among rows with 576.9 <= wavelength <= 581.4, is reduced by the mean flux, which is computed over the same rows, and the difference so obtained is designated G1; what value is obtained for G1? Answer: 0.85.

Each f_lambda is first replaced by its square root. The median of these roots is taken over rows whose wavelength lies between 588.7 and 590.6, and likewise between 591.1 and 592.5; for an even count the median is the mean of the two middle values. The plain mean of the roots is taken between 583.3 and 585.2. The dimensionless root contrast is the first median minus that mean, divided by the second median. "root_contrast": -0.096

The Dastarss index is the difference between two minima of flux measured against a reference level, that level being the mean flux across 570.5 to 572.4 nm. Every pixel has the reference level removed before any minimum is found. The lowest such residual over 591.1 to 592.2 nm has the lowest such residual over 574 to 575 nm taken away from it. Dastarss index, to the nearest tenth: -1.7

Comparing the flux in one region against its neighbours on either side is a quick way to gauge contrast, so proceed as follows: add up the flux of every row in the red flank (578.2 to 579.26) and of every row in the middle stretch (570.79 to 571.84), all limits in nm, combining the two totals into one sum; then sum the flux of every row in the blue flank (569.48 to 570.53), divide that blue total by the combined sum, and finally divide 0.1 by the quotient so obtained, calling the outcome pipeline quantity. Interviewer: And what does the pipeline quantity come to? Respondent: 0.200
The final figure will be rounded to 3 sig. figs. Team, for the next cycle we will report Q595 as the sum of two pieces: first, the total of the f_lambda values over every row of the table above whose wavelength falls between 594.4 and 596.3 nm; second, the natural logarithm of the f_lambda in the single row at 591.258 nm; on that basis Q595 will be 127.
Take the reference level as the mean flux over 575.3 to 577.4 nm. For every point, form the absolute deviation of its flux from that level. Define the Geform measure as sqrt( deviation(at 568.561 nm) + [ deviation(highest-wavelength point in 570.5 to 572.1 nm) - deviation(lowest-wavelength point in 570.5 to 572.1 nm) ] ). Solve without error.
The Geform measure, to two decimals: 0.93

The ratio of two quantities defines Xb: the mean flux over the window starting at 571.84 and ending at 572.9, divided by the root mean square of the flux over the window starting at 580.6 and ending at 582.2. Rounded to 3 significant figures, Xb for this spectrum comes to 1.00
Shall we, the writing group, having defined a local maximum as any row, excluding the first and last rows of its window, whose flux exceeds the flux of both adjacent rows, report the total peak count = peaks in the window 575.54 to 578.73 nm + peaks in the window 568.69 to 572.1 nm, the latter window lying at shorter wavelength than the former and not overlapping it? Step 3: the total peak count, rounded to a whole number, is 7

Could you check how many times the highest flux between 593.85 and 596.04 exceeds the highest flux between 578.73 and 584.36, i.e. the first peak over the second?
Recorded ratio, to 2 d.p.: 0.97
